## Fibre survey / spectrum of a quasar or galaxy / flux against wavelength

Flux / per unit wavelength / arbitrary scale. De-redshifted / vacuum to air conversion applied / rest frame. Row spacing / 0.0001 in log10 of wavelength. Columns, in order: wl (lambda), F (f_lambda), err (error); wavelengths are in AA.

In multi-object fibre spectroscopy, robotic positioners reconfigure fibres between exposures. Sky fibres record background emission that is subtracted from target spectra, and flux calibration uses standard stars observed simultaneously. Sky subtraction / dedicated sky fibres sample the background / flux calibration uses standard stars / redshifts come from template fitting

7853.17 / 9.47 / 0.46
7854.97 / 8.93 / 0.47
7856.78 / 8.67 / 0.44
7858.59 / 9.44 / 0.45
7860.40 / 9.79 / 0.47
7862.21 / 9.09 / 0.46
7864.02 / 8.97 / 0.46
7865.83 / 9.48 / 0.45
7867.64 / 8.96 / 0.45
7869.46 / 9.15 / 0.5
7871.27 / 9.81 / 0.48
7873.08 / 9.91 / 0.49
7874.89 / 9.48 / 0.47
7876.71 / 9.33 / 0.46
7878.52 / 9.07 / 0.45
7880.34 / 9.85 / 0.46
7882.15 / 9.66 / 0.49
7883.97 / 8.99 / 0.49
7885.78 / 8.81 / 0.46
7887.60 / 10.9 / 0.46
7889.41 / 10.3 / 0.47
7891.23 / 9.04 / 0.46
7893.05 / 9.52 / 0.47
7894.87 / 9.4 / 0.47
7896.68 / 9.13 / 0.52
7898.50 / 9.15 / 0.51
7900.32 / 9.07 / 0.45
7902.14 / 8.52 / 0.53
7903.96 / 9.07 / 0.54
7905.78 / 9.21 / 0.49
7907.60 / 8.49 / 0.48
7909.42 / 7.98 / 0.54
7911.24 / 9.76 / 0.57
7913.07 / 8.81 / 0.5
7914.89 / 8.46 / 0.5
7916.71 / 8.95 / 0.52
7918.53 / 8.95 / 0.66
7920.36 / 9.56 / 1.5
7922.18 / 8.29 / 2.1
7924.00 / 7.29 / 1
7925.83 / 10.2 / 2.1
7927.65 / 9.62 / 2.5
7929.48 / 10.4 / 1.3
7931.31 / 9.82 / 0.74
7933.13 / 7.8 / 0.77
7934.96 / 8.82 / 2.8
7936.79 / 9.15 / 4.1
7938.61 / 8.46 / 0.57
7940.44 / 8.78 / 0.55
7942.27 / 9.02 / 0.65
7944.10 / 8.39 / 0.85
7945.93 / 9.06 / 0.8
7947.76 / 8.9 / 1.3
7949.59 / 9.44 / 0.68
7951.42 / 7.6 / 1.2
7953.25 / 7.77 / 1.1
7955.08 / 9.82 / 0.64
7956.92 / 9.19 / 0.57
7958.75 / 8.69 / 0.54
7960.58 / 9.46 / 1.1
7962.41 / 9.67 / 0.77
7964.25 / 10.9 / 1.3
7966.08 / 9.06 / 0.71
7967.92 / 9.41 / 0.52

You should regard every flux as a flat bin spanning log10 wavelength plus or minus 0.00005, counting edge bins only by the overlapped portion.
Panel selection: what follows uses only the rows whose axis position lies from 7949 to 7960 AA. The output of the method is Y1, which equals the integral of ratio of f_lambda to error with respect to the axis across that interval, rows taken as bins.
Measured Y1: 135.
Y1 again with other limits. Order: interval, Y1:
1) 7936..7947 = 125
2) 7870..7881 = 224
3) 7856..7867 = 223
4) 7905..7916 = 188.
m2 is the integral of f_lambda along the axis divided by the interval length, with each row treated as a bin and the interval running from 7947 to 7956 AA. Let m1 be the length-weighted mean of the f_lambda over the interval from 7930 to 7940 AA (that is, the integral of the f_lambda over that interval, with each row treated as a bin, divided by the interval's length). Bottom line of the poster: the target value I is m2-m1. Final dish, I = -0.2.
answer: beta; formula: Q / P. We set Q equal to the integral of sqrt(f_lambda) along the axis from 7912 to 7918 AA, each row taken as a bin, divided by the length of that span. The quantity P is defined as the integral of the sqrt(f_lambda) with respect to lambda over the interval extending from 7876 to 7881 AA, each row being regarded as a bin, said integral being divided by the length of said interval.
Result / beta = 0.97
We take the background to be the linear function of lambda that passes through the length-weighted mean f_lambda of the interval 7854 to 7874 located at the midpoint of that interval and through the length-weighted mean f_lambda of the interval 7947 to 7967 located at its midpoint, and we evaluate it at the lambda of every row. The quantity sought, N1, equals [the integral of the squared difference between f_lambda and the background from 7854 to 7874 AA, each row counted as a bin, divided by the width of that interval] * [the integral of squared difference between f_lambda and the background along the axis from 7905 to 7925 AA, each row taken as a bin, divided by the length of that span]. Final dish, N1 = 0.12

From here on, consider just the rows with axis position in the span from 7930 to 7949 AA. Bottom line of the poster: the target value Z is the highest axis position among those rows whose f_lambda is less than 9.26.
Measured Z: 7947.76 AA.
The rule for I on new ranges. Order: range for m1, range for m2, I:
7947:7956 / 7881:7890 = 1.0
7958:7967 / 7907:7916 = -0.9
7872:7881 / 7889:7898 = -0.1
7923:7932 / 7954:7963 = -0.1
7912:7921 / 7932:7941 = -0.3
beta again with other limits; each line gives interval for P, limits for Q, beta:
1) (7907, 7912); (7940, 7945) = 1.00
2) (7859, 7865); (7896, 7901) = 0.99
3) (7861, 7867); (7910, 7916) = 0.99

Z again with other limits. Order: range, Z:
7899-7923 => 7922.18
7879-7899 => 7898.50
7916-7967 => 7966.08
